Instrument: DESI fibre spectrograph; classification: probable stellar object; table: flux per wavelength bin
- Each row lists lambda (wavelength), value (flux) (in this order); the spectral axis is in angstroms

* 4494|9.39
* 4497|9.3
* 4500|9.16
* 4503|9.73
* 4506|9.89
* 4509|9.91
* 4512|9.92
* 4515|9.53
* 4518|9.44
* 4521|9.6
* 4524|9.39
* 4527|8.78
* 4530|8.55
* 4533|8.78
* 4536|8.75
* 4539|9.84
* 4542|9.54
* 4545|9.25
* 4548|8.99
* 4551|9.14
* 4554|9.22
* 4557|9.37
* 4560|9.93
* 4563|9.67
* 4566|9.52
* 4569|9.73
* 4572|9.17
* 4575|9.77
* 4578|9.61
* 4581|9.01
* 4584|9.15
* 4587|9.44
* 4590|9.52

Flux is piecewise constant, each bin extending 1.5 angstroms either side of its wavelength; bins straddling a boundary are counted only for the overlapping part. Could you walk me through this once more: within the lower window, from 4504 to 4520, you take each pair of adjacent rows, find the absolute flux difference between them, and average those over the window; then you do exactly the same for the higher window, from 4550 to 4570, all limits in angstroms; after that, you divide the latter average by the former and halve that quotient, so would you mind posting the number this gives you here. 0.92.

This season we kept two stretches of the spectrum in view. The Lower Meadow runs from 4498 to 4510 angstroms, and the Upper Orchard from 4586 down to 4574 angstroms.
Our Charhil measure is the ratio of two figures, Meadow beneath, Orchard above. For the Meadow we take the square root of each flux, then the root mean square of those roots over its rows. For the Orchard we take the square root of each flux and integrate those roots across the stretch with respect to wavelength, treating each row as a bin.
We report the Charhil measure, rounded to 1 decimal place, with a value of 11.8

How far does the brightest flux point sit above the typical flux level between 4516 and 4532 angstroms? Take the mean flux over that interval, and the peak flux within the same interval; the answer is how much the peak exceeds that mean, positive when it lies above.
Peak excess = 0.448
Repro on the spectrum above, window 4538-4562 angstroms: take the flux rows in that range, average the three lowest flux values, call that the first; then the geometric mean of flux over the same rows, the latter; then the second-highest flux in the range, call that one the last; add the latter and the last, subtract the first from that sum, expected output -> 10.1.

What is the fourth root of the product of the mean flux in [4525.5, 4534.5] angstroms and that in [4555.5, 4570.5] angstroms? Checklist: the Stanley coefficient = 3.03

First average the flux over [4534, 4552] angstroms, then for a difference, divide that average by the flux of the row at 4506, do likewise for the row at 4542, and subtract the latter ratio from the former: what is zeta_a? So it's -0.03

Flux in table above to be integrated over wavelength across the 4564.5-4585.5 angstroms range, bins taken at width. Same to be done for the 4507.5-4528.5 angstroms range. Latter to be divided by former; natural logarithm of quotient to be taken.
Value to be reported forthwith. 0.01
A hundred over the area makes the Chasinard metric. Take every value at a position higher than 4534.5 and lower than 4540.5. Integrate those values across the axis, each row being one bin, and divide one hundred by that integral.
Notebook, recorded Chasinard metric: 1.79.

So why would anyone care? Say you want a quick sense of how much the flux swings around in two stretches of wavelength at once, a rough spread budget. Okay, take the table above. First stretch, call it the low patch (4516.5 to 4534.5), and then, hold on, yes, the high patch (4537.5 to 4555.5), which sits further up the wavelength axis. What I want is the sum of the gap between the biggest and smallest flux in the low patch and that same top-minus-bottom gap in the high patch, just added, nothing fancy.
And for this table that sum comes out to 1.90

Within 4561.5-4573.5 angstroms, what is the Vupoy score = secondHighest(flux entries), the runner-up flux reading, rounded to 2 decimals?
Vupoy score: 9.67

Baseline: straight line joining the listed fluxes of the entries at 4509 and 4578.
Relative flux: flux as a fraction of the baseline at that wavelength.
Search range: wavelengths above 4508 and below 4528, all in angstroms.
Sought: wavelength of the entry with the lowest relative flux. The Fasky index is 4527 angstroms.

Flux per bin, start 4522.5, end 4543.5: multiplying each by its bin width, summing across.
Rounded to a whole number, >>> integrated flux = 191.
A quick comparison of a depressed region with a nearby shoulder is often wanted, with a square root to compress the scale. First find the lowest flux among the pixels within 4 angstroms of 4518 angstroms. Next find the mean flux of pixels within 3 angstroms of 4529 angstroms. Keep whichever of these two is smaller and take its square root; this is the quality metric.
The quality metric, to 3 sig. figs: 2.94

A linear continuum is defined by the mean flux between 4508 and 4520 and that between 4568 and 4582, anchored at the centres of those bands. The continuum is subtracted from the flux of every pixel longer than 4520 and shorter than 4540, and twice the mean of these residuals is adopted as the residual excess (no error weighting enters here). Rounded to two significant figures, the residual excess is -1.1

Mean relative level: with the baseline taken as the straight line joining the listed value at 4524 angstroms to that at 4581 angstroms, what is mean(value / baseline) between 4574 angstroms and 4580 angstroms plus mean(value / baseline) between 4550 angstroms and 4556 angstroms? 2.07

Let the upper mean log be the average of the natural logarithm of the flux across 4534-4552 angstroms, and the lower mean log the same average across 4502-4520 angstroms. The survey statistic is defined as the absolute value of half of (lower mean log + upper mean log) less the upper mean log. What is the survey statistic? 0.026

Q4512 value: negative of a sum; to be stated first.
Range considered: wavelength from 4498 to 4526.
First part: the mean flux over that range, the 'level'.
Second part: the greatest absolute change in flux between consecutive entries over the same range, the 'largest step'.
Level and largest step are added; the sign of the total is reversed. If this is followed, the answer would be -10.2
